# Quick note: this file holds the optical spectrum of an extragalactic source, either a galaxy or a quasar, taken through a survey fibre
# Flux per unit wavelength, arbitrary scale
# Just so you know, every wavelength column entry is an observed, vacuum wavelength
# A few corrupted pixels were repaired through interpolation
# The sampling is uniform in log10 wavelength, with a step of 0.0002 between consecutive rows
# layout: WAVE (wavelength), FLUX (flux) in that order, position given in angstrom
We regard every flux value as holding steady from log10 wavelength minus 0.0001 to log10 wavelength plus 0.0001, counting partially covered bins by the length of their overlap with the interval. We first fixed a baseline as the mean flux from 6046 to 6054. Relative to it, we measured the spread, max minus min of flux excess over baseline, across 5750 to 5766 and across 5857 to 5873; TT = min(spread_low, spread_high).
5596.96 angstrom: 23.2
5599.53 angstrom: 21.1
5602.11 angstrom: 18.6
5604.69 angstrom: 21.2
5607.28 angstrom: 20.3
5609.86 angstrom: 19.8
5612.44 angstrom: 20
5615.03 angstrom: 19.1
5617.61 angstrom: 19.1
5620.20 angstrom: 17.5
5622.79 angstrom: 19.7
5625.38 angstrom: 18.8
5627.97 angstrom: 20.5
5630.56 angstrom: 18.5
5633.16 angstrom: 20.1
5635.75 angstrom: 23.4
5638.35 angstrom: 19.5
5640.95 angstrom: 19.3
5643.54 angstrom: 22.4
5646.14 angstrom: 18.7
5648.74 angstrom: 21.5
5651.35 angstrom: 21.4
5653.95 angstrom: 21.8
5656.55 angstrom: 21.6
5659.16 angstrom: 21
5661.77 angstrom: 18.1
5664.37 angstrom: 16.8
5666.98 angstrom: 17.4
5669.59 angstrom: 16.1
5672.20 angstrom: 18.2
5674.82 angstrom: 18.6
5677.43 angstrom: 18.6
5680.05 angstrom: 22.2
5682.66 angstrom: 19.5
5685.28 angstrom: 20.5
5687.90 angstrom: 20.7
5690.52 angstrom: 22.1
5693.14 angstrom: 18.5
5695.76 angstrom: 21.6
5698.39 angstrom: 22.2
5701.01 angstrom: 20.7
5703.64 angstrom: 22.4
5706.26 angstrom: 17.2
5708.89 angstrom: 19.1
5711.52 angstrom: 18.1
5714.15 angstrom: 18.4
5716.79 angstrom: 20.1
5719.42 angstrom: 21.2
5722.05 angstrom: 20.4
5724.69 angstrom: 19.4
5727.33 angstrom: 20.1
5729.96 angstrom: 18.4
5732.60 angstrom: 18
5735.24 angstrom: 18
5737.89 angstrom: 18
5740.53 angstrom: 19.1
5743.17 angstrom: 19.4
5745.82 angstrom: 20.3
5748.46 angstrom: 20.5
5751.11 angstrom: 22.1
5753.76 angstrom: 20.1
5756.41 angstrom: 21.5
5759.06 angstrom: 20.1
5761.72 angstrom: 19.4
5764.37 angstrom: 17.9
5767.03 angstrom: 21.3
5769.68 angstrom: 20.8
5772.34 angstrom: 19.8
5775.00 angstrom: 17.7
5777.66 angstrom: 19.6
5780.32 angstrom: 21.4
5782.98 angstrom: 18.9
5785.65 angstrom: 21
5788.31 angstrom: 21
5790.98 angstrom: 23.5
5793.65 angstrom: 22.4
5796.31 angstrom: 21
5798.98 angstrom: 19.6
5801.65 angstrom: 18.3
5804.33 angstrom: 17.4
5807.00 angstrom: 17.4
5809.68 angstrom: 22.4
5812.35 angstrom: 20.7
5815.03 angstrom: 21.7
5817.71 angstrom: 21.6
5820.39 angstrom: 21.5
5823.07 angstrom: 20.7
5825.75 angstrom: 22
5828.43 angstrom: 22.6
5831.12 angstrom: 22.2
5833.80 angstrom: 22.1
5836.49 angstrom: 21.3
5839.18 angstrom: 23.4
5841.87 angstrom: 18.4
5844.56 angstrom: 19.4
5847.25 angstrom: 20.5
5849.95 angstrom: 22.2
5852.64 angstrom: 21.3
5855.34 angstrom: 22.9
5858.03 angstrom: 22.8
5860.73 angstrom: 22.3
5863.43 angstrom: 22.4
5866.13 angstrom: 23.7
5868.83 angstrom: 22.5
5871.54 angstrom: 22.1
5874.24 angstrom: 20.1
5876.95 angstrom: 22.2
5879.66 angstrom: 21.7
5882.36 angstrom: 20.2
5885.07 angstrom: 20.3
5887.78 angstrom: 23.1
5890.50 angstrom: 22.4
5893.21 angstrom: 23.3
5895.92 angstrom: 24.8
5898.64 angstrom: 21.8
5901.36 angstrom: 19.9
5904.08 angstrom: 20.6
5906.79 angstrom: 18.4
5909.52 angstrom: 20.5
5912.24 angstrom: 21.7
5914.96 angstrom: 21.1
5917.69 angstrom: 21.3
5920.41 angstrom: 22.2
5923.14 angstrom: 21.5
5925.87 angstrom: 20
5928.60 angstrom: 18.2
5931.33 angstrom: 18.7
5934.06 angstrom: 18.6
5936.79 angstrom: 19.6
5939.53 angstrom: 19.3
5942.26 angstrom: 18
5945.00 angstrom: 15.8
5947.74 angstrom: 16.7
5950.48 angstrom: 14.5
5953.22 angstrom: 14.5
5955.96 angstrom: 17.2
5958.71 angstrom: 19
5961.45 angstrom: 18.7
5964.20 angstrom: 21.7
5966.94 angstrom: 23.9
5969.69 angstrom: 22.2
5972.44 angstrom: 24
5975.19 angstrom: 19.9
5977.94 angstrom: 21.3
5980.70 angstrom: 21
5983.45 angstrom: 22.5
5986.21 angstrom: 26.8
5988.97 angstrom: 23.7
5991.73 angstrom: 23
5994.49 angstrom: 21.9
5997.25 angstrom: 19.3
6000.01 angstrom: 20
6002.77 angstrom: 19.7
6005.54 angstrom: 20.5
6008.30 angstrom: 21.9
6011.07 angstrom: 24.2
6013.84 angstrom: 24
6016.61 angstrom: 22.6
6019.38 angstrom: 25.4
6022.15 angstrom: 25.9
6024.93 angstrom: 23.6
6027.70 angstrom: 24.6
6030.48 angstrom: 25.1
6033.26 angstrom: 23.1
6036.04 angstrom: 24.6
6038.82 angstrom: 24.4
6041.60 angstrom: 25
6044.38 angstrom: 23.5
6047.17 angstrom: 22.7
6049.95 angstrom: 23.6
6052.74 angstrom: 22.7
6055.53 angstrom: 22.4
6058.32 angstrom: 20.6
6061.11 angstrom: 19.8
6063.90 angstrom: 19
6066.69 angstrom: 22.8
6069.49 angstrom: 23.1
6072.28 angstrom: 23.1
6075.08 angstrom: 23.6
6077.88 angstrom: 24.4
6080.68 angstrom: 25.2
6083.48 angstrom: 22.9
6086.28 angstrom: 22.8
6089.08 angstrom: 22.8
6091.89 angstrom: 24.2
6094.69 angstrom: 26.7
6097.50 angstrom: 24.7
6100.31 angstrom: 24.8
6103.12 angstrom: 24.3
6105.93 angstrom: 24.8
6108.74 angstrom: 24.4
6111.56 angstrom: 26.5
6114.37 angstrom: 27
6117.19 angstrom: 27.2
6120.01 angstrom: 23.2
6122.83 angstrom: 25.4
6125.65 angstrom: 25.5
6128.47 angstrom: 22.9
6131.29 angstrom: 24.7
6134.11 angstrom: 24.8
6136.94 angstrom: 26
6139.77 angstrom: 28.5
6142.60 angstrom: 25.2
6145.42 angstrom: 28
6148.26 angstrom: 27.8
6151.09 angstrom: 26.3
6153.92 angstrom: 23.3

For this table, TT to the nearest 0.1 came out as 1.6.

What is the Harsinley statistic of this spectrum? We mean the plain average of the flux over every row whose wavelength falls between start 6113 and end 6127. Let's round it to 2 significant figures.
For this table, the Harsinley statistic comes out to 26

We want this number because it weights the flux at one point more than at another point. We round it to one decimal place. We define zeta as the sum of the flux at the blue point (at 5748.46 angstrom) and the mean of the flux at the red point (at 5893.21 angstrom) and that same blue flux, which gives 42.4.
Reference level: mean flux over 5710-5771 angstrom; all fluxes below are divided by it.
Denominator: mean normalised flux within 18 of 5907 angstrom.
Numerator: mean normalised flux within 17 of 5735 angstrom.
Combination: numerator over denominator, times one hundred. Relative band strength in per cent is 91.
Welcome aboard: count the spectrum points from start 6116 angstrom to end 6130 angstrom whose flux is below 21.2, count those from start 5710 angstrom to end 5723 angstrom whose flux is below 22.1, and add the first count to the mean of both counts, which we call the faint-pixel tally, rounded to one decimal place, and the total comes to 2.5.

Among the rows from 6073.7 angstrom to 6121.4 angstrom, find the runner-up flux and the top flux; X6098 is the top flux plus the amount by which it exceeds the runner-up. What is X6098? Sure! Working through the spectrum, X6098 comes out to 27.4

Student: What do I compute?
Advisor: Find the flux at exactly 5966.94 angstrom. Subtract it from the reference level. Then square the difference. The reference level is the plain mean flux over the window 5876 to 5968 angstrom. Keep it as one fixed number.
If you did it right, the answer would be 15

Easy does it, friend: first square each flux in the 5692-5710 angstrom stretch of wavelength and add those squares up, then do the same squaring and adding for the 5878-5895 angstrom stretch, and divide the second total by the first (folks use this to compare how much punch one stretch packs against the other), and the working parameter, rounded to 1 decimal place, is 1.0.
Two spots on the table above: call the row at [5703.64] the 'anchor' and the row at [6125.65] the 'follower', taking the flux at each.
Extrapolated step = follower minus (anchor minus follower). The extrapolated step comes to 29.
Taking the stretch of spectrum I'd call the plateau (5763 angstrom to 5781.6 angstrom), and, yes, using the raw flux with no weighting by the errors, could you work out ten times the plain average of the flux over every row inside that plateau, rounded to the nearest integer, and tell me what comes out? 198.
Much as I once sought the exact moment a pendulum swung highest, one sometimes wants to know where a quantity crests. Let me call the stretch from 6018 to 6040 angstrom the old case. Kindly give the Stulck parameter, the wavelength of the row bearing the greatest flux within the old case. 6022.15 angstrom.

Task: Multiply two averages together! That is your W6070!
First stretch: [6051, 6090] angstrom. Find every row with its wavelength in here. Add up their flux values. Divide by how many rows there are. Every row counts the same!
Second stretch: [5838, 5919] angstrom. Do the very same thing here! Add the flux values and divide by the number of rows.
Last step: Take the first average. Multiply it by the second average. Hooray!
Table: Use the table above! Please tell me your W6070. 486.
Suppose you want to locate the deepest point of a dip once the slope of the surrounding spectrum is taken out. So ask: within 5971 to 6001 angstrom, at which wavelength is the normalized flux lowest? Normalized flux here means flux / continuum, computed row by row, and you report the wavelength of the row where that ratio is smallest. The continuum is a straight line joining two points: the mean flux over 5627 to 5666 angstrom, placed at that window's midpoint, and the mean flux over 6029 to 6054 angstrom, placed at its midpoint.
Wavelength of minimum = 5997.25 angstrom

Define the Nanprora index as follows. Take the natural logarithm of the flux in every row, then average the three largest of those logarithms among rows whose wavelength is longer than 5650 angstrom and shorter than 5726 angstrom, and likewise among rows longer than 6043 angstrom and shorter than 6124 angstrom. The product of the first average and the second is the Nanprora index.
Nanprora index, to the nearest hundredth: 10.22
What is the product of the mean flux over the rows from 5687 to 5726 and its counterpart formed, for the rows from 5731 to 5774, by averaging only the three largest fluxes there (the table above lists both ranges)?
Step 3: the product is 436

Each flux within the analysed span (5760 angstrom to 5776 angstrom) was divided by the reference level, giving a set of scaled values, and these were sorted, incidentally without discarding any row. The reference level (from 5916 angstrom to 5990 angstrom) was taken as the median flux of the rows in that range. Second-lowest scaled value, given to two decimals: 0.90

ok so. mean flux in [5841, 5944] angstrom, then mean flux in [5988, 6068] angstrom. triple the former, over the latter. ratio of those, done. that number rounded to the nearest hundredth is 2.78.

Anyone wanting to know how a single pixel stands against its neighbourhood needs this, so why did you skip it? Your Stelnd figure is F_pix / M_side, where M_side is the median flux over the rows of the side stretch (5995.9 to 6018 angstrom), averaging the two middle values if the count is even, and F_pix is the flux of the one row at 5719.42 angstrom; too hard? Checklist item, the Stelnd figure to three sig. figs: 1.00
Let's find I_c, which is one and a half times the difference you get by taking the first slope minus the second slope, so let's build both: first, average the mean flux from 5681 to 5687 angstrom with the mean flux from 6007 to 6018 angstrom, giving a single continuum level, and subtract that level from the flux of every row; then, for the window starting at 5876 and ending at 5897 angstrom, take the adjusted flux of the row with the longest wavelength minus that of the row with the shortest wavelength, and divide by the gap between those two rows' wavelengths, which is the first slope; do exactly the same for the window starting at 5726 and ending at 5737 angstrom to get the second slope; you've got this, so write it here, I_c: 0.6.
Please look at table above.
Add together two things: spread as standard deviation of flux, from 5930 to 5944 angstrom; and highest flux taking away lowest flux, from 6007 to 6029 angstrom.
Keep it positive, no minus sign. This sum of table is 4.6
